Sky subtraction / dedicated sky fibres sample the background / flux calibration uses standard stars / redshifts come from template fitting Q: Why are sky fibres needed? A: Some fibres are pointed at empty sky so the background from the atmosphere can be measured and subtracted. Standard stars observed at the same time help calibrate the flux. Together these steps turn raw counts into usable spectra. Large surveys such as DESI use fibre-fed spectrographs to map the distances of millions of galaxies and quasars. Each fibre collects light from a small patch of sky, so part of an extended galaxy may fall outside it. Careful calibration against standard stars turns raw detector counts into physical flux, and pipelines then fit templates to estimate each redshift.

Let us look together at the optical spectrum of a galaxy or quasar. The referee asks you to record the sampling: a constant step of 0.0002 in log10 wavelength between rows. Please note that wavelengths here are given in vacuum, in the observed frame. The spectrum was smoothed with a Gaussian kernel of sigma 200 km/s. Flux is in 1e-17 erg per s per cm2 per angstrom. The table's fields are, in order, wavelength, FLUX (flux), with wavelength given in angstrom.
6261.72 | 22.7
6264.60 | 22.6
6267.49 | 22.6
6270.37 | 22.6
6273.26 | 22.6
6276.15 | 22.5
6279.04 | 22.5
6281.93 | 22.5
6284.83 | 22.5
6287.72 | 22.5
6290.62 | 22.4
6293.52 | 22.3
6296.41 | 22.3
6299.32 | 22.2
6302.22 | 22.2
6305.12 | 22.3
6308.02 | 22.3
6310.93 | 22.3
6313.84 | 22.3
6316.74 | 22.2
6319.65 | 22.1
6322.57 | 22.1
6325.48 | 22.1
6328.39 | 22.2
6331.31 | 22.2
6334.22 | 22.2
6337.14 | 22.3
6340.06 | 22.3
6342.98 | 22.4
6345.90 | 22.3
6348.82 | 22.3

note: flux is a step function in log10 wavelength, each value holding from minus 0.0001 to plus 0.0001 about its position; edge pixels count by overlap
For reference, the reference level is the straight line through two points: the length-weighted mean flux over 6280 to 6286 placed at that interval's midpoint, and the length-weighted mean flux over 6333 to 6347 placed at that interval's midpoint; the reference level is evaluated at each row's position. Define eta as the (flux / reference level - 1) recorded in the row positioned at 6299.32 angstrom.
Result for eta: -0.010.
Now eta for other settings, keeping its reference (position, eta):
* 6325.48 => -0.011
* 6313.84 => -0.004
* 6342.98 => 0.005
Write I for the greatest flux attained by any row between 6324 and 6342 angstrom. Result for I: 22.3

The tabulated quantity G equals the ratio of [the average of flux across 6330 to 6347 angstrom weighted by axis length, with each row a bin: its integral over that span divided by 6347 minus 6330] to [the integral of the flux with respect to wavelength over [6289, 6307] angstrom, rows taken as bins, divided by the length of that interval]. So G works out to 1.00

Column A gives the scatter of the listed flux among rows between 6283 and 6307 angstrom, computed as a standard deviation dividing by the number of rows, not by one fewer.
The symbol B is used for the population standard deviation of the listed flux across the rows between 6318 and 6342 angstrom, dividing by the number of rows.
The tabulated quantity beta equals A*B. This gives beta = 0.0087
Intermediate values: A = 0.111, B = 0.078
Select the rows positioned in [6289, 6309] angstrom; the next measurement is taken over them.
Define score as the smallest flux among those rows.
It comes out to 22.2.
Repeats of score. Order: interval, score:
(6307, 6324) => 22.1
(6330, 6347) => 22.2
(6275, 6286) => 22.5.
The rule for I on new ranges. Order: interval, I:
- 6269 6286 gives 22.6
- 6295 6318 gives 22.3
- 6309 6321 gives 22.3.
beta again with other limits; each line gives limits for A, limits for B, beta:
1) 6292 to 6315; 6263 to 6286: 0.0022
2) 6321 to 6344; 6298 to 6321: 0.0067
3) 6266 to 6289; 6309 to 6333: 0.0038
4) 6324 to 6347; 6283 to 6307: 0.0096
